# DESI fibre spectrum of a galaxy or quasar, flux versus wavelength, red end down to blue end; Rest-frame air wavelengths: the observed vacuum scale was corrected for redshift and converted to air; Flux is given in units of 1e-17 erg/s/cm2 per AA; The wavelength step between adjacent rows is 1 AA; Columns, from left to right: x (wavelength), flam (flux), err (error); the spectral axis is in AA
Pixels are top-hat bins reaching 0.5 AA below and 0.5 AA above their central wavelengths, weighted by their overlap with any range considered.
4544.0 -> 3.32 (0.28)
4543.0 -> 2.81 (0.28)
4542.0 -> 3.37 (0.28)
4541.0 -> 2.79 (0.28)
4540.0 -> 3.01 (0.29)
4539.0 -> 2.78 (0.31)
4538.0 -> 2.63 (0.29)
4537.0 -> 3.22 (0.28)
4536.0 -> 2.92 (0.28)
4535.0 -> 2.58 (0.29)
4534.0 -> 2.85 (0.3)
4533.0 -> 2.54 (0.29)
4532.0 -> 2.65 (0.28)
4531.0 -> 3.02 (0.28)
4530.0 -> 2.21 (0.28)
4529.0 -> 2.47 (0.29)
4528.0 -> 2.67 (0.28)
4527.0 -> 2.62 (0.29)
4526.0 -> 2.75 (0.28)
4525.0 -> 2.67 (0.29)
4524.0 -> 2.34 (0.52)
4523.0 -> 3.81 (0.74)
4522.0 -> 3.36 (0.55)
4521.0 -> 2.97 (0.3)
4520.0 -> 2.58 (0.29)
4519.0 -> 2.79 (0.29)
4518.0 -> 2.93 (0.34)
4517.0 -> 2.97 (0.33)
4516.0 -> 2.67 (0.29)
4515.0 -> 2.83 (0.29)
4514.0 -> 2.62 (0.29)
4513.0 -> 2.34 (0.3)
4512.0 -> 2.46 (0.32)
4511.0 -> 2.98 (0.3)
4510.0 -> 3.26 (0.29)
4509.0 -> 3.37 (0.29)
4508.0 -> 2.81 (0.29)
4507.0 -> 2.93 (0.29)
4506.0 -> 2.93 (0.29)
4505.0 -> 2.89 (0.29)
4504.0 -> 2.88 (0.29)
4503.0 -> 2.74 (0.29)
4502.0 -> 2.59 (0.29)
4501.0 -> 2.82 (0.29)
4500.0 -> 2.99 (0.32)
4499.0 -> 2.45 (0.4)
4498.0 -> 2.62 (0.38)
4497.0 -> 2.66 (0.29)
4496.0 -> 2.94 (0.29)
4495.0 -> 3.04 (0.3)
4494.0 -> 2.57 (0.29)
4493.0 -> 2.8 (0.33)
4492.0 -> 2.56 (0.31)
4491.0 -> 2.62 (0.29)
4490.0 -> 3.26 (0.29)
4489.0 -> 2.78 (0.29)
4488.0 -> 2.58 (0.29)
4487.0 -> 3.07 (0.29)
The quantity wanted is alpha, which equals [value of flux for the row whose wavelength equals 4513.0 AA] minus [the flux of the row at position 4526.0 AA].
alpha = -0.4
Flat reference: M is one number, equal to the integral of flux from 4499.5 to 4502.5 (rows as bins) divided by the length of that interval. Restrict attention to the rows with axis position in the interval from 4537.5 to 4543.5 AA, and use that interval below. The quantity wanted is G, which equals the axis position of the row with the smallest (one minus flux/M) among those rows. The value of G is 4542.0 AA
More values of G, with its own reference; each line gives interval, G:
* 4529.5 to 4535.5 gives 4531.0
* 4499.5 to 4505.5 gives 4500.0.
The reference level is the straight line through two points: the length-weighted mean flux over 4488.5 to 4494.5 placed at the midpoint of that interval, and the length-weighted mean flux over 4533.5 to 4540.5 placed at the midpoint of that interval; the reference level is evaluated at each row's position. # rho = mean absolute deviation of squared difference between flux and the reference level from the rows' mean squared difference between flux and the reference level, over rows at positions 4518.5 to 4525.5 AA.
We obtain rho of 0.230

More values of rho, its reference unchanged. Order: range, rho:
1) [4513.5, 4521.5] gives 0.013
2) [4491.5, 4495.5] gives 0.019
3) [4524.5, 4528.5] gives 0.010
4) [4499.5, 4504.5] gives 0.018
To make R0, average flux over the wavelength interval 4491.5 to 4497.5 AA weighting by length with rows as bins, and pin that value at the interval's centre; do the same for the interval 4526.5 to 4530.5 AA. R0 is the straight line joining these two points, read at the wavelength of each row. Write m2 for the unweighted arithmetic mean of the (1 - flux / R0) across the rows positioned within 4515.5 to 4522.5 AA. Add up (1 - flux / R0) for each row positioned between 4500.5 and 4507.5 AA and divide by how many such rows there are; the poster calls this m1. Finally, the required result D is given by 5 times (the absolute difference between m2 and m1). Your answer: 0.4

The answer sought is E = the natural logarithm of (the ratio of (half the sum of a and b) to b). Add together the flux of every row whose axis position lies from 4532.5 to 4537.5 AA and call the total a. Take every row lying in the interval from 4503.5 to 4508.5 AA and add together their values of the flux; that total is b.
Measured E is -0.011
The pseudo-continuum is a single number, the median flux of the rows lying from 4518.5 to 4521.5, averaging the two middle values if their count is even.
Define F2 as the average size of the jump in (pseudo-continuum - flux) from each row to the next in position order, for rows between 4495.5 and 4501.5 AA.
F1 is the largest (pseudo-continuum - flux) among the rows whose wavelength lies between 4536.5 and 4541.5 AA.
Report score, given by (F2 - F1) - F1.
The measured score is -0.1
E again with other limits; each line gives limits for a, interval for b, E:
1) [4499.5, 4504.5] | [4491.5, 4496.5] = 0.004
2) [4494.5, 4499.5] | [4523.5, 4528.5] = 0.025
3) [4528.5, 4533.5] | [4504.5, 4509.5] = -0.071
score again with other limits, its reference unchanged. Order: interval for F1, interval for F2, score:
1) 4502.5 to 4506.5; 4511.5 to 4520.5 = 0.1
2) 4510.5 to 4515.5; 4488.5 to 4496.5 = -0.6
